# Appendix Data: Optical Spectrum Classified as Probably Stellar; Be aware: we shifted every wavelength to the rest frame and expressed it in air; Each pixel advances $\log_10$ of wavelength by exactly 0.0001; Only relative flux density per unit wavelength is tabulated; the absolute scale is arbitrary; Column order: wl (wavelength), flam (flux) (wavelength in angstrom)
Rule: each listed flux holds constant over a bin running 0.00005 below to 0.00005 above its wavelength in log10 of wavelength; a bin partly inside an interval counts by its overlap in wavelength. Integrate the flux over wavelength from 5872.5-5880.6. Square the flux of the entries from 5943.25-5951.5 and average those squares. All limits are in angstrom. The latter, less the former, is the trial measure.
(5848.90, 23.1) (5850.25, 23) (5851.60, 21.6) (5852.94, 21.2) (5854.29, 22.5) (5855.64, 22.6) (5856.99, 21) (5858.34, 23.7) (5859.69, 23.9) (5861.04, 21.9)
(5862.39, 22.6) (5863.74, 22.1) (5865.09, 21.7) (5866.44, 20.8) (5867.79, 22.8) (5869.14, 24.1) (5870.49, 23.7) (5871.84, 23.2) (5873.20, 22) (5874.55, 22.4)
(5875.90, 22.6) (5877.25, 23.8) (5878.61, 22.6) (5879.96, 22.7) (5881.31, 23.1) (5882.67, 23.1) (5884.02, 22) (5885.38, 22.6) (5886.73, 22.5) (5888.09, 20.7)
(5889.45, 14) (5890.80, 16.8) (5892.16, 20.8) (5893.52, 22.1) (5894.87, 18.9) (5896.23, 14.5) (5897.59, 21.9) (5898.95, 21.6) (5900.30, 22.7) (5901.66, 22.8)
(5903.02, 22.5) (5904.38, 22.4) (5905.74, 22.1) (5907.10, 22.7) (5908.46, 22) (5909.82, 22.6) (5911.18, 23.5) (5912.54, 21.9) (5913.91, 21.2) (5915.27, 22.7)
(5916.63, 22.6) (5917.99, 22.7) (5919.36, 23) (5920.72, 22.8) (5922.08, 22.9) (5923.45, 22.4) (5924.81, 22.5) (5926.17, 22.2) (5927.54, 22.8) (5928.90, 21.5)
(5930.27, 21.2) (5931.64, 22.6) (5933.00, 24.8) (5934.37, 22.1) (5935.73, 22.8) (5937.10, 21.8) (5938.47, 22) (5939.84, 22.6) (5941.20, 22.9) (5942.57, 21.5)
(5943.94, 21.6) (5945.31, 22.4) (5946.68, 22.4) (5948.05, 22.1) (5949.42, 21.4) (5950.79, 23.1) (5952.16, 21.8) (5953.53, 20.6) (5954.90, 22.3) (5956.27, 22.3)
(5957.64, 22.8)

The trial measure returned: 308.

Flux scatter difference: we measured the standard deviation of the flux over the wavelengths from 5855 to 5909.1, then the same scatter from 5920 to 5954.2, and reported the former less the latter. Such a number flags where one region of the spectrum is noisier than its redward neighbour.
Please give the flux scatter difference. 1.4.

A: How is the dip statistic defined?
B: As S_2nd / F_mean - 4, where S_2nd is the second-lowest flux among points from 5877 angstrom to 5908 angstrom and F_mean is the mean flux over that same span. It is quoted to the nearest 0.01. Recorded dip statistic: -3.32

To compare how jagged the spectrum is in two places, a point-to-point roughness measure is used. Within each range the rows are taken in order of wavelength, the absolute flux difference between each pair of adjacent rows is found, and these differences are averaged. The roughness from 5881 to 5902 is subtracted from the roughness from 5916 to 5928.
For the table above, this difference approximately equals -2.1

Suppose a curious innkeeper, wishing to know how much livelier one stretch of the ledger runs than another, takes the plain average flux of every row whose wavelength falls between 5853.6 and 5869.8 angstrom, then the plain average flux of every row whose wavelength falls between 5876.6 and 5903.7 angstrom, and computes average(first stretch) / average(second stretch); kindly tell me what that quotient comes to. 1.07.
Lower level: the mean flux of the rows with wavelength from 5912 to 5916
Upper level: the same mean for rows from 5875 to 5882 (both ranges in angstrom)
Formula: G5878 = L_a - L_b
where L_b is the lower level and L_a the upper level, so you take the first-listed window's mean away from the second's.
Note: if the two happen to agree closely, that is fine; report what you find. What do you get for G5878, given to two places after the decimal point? 1.03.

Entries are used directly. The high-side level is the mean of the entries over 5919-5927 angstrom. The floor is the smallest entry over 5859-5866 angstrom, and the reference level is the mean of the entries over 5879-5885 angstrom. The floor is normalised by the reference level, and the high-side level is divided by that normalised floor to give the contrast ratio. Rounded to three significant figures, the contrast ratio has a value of 23.7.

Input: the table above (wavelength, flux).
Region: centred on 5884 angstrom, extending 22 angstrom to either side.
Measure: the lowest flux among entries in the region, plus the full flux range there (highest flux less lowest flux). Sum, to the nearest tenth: 24.1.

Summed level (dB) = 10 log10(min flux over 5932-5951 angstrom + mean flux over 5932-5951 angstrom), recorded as 16.41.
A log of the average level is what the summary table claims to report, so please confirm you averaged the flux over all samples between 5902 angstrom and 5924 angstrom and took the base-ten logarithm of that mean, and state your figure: 1.35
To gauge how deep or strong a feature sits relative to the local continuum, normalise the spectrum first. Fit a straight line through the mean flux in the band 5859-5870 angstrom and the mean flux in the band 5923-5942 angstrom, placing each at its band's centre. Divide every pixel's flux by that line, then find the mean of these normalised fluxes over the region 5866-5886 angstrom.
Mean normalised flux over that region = 1.01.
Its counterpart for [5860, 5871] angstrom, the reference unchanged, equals 1.00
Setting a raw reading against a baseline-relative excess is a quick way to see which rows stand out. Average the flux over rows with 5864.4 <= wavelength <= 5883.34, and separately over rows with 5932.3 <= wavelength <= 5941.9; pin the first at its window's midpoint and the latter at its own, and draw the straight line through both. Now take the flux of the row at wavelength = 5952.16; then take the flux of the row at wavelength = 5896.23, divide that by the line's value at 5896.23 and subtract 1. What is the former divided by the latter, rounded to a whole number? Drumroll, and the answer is -60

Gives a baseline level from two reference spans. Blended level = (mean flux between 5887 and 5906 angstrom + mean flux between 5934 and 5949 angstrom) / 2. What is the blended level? 21.2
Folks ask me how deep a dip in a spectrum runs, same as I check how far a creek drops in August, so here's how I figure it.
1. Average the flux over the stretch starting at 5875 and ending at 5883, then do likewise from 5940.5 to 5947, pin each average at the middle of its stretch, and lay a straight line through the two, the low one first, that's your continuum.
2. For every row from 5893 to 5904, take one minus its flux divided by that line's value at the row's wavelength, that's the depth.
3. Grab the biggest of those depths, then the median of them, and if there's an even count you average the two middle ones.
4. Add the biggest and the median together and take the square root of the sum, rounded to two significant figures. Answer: 0.63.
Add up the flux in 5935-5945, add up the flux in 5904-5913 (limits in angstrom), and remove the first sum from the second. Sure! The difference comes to 2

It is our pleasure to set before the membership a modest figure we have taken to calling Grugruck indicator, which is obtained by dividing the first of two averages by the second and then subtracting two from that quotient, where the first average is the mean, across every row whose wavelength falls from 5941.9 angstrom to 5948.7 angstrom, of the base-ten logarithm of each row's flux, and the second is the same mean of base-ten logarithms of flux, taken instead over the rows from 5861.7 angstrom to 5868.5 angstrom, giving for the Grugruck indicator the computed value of -1.00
